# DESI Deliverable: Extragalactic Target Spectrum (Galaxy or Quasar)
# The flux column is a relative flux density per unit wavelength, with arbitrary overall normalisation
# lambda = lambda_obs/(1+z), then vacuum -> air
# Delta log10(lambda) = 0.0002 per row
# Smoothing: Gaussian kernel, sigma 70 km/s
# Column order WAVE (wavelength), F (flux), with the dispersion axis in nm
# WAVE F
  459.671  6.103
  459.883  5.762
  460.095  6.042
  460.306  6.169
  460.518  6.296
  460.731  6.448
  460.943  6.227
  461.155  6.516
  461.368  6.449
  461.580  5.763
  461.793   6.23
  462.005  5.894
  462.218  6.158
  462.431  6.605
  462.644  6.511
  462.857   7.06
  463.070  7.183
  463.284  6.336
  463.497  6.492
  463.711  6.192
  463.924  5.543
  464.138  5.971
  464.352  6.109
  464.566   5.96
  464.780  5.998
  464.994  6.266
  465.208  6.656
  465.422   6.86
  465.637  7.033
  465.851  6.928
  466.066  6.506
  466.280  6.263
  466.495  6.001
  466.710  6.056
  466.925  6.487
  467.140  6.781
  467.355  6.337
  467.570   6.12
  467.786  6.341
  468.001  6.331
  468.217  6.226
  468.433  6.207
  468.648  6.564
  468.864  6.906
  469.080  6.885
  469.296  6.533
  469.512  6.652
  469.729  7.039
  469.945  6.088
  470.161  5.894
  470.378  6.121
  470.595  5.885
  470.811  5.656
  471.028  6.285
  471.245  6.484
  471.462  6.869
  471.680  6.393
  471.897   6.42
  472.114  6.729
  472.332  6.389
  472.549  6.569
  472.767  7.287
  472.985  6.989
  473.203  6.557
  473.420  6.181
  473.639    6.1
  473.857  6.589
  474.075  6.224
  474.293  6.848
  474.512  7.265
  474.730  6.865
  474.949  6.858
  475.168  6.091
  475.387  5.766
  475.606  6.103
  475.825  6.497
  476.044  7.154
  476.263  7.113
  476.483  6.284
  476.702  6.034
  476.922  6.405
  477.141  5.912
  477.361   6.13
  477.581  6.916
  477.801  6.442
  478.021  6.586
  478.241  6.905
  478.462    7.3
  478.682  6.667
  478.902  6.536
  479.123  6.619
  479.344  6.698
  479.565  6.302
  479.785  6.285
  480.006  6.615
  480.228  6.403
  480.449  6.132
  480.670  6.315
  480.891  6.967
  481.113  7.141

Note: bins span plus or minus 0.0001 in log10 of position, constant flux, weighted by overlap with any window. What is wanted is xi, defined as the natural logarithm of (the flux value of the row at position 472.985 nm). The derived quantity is 1.94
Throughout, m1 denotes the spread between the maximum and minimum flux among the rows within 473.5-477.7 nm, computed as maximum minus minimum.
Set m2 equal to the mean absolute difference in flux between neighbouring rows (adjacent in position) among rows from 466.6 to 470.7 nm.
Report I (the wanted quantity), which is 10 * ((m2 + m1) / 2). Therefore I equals 8.9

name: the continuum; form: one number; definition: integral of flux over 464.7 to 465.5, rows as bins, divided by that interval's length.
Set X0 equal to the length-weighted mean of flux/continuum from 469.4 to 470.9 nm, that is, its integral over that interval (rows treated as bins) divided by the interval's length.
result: 0.96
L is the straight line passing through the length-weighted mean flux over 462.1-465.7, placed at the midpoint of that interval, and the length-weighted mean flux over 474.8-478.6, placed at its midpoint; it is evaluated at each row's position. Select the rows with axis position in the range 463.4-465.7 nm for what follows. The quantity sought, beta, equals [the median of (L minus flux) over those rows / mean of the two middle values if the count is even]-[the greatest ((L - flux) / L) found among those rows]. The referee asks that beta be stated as 0.070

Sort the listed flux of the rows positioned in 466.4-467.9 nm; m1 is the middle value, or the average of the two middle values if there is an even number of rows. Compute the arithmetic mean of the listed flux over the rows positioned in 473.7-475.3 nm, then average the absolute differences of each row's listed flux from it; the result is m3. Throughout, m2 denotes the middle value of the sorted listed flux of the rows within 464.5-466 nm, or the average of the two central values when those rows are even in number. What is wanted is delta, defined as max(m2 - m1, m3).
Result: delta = 0.32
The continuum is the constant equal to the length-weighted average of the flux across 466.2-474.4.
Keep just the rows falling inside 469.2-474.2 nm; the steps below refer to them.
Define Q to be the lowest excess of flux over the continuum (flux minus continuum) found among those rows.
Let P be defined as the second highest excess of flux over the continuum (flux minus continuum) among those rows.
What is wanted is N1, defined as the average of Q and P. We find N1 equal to -0.08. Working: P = 0.61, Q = -0.77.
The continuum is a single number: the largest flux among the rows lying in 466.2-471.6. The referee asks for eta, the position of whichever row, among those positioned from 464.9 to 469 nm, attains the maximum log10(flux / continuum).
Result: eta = 465.637 nm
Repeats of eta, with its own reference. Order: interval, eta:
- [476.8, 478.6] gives 478.462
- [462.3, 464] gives 463.070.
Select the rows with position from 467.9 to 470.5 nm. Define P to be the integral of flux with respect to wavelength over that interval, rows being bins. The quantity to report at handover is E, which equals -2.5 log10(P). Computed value -3.06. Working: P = 16.8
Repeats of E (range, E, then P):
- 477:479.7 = -3.12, 17.8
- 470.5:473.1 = -3.07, 16.9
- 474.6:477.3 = -3.10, 17.3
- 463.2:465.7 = -2.99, 15.7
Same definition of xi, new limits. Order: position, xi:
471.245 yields 1.87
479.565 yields 1.84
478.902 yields 1.88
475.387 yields 1.75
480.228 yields 1.86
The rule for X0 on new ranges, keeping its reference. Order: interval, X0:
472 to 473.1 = 1.05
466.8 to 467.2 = 1.02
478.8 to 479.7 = 1.01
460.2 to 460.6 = 0.97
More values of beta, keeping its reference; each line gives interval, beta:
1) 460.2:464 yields -0.069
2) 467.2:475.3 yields -0.080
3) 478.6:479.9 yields -0.091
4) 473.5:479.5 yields -0.183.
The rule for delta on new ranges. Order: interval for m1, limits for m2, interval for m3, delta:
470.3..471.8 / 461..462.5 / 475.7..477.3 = 0.37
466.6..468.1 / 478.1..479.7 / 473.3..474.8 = 0.35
